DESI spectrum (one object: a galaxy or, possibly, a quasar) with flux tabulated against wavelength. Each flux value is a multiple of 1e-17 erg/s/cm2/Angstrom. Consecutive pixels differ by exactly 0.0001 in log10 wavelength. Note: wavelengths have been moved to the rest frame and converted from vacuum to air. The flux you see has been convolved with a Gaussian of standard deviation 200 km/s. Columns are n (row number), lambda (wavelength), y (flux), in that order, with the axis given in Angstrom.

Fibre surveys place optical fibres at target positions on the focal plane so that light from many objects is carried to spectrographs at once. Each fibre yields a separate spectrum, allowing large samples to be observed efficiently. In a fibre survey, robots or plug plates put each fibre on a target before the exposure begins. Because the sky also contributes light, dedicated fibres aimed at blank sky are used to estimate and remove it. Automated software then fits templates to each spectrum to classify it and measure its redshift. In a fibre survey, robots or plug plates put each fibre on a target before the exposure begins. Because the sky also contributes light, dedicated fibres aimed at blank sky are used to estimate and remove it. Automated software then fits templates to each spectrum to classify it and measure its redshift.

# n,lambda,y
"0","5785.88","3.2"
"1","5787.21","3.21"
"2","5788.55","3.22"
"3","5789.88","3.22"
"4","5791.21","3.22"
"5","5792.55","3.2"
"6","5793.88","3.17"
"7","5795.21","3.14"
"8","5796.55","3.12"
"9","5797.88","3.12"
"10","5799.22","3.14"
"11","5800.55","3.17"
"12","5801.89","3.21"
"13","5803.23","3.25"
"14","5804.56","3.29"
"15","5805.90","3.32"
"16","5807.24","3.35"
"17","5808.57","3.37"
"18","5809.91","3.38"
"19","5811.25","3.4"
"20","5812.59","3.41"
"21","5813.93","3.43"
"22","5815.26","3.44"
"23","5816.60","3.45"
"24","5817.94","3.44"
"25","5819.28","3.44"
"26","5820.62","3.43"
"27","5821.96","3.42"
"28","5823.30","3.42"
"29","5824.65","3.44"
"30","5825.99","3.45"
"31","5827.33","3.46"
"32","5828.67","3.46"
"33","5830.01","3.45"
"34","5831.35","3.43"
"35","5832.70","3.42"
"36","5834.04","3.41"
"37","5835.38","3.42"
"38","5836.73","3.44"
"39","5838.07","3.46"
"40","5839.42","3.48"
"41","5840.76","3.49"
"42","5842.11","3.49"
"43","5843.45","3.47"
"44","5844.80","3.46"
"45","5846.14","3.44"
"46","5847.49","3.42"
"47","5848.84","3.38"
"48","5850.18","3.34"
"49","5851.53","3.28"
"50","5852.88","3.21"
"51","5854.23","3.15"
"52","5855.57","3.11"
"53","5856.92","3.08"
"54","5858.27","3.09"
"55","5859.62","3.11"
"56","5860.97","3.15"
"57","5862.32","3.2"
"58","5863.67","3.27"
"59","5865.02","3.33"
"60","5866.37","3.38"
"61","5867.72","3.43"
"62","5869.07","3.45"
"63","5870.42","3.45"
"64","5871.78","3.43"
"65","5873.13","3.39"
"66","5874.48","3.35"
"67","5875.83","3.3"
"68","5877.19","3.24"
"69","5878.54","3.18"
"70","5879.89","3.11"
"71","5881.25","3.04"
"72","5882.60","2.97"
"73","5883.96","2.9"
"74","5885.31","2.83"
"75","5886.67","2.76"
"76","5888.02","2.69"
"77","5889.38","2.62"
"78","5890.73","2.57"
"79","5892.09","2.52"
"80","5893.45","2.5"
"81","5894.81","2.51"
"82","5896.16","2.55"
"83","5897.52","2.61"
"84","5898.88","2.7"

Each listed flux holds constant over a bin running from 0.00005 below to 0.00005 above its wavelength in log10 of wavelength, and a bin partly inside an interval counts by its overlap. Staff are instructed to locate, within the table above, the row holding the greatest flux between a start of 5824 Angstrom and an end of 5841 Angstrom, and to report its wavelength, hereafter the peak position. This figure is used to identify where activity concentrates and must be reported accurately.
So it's 5840.76 Angstrom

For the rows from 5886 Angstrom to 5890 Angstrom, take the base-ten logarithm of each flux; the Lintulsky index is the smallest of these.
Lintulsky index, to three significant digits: 0.418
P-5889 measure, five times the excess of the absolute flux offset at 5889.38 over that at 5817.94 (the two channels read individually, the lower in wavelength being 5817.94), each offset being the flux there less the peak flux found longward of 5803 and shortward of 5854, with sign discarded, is 4.1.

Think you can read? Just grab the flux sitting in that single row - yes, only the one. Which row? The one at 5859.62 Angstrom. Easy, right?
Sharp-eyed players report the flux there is 3.11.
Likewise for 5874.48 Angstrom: 3.35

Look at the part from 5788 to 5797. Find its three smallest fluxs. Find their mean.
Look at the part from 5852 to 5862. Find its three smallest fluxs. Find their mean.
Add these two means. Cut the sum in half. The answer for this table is 3.12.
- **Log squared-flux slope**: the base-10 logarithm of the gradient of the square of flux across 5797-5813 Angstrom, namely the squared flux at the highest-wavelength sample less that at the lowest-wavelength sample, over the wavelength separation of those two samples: -0.89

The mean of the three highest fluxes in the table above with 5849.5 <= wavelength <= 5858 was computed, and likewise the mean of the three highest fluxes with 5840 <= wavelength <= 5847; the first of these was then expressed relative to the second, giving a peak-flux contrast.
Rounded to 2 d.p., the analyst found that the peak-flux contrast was 0.94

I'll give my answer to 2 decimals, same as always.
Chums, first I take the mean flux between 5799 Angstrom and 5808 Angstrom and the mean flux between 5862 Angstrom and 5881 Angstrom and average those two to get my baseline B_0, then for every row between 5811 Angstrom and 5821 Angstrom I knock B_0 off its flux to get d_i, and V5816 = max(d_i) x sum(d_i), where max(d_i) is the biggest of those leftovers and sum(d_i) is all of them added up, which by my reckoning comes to 0.19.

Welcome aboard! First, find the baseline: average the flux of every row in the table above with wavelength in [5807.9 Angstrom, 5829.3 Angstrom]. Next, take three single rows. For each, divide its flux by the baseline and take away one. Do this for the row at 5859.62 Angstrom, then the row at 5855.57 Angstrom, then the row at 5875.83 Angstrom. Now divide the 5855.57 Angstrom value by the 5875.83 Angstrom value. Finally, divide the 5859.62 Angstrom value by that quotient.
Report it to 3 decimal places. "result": -0.037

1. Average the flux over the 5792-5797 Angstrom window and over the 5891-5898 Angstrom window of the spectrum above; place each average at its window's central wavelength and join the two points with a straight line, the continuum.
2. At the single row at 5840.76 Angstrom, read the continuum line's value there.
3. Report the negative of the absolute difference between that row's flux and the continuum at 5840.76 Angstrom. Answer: -0.62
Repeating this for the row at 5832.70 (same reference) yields -0.50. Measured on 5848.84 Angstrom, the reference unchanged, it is -0.56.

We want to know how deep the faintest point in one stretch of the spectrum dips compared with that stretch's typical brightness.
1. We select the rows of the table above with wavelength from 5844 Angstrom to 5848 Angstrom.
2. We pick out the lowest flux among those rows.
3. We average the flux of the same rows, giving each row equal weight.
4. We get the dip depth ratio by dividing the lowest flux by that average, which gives 0.994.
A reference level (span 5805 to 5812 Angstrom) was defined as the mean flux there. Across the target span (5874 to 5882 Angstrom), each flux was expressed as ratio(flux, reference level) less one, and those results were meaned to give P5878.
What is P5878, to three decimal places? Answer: -0.048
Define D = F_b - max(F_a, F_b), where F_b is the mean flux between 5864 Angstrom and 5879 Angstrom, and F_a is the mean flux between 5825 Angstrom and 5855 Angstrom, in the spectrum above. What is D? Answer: -0.05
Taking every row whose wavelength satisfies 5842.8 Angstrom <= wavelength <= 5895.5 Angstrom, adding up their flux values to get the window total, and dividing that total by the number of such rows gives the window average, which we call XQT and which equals 3.13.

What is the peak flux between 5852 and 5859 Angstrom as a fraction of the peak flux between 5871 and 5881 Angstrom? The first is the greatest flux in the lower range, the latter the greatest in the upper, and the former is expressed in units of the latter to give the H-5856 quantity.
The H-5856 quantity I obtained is 0.94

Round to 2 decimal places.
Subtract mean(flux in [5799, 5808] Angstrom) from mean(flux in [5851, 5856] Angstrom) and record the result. -0.06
